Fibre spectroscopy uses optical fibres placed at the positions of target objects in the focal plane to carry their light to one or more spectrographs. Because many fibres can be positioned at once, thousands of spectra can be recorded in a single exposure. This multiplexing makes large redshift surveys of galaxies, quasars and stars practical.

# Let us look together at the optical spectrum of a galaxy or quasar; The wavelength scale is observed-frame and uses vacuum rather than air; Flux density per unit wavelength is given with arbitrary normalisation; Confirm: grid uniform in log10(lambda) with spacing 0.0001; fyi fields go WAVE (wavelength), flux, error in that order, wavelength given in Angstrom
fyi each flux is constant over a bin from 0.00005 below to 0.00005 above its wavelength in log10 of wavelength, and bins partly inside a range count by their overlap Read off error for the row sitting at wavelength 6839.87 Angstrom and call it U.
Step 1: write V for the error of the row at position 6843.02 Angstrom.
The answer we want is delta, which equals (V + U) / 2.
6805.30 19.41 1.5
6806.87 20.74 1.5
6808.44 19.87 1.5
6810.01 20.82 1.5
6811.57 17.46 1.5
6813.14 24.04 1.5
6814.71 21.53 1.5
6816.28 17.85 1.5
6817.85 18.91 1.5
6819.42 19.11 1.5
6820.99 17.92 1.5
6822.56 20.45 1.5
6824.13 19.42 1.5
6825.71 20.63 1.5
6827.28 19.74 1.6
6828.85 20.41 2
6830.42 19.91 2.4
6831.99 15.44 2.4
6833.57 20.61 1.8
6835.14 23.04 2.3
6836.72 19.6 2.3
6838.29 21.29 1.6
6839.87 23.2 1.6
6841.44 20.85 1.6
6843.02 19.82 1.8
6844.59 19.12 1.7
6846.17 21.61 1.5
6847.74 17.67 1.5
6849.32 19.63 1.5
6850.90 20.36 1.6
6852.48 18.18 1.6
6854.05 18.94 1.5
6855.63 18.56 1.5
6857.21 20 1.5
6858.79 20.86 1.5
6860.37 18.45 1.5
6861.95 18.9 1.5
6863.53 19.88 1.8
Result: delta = 1.70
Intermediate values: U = 1.60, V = 1.8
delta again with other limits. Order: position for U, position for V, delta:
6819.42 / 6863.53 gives 1.65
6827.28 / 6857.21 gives 1.55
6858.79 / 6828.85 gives 1.75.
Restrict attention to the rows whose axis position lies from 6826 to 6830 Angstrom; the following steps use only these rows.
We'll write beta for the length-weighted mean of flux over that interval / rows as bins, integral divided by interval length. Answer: 20.2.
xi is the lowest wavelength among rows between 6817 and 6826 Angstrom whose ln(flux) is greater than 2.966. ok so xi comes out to 6822.56 Angstrom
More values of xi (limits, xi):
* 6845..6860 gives 6846.17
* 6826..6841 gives 6827.28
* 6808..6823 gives 6808.44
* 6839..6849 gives 6839.87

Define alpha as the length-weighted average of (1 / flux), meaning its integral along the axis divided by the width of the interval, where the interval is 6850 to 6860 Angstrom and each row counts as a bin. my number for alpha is 0.052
